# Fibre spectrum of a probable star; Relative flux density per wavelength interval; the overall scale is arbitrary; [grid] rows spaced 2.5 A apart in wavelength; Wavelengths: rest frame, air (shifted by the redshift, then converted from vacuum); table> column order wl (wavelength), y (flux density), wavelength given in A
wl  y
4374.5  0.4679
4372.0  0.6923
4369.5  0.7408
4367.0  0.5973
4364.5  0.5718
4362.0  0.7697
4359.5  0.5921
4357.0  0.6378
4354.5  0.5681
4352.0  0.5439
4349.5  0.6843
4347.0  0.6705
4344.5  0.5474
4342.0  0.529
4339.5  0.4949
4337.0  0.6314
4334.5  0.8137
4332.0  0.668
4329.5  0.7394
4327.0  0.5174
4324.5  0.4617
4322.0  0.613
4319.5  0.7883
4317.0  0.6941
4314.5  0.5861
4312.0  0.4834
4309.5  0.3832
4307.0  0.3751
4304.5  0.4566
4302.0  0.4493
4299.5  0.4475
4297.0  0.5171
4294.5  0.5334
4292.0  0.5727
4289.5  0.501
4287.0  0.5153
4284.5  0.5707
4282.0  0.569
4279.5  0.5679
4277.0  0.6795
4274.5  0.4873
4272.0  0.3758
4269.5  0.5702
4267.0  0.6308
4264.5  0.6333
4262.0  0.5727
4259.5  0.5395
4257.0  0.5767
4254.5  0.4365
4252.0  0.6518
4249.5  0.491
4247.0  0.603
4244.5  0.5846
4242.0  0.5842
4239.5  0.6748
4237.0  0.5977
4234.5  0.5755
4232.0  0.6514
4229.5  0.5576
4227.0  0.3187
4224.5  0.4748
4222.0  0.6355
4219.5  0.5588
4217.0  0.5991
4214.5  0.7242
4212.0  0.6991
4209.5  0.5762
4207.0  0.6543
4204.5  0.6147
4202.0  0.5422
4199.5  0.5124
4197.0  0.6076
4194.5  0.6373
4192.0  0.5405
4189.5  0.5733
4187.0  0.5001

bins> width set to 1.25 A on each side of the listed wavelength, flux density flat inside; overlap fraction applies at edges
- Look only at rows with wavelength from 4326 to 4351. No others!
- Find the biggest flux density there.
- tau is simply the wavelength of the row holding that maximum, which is 4334.5 A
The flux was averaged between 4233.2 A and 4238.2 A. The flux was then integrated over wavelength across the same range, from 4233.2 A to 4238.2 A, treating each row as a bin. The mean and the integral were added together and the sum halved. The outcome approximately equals 1.8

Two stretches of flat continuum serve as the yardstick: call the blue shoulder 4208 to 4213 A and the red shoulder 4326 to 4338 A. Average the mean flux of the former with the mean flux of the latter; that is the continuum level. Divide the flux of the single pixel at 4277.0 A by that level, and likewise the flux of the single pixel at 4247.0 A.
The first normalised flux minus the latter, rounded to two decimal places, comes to 0.12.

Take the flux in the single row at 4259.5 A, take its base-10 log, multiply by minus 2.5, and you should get 0.67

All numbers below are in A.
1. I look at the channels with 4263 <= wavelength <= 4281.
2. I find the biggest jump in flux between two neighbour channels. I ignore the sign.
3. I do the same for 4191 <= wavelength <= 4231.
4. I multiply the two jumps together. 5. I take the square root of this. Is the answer 0.216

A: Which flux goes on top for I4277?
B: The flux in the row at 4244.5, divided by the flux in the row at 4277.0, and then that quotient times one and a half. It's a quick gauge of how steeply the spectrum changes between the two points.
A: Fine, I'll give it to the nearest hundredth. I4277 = 1.29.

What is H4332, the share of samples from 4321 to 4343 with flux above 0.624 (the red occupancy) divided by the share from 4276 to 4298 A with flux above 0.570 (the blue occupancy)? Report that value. 1.3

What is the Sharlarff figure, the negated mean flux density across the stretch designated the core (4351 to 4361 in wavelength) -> -0.59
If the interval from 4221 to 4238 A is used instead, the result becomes -0.54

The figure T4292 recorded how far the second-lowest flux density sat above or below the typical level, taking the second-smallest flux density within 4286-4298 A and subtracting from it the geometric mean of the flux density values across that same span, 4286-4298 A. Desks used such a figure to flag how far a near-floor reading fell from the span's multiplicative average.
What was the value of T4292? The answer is -0.012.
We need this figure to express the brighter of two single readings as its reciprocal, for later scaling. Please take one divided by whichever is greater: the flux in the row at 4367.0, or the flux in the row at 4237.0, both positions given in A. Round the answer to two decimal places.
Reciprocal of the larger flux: 1.67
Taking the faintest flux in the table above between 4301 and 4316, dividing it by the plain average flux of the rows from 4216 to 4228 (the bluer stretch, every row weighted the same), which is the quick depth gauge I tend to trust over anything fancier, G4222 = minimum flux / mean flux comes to 0.72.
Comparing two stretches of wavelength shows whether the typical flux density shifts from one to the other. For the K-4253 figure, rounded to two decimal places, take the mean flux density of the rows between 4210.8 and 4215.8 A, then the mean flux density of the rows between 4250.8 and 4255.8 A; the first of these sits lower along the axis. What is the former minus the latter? 0.17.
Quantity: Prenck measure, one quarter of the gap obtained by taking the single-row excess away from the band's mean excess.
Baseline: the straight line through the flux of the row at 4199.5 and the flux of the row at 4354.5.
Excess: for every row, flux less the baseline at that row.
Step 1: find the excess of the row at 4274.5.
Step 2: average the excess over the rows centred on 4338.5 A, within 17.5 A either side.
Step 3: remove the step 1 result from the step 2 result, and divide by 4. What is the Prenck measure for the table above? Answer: 0.024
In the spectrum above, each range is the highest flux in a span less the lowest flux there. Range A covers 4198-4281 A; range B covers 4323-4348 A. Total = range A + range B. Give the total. 0.76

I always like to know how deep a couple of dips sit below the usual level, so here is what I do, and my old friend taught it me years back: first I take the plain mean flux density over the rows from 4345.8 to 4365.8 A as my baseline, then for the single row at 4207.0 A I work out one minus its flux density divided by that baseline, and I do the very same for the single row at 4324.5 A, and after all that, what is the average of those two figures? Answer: 0.11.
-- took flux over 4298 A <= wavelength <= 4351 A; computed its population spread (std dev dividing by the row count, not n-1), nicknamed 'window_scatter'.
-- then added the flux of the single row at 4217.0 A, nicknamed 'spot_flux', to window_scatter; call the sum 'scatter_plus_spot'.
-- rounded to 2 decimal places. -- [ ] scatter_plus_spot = 0.73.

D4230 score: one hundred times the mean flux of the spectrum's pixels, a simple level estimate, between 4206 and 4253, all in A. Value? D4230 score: 59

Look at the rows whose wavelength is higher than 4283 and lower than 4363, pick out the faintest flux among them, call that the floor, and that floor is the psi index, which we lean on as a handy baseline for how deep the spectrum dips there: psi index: 0.3751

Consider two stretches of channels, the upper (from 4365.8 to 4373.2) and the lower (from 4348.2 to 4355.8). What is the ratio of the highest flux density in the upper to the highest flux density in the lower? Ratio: 1.08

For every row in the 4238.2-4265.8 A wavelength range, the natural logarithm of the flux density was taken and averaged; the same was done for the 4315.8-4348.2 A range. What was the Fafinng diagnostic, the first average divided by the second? 1.2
